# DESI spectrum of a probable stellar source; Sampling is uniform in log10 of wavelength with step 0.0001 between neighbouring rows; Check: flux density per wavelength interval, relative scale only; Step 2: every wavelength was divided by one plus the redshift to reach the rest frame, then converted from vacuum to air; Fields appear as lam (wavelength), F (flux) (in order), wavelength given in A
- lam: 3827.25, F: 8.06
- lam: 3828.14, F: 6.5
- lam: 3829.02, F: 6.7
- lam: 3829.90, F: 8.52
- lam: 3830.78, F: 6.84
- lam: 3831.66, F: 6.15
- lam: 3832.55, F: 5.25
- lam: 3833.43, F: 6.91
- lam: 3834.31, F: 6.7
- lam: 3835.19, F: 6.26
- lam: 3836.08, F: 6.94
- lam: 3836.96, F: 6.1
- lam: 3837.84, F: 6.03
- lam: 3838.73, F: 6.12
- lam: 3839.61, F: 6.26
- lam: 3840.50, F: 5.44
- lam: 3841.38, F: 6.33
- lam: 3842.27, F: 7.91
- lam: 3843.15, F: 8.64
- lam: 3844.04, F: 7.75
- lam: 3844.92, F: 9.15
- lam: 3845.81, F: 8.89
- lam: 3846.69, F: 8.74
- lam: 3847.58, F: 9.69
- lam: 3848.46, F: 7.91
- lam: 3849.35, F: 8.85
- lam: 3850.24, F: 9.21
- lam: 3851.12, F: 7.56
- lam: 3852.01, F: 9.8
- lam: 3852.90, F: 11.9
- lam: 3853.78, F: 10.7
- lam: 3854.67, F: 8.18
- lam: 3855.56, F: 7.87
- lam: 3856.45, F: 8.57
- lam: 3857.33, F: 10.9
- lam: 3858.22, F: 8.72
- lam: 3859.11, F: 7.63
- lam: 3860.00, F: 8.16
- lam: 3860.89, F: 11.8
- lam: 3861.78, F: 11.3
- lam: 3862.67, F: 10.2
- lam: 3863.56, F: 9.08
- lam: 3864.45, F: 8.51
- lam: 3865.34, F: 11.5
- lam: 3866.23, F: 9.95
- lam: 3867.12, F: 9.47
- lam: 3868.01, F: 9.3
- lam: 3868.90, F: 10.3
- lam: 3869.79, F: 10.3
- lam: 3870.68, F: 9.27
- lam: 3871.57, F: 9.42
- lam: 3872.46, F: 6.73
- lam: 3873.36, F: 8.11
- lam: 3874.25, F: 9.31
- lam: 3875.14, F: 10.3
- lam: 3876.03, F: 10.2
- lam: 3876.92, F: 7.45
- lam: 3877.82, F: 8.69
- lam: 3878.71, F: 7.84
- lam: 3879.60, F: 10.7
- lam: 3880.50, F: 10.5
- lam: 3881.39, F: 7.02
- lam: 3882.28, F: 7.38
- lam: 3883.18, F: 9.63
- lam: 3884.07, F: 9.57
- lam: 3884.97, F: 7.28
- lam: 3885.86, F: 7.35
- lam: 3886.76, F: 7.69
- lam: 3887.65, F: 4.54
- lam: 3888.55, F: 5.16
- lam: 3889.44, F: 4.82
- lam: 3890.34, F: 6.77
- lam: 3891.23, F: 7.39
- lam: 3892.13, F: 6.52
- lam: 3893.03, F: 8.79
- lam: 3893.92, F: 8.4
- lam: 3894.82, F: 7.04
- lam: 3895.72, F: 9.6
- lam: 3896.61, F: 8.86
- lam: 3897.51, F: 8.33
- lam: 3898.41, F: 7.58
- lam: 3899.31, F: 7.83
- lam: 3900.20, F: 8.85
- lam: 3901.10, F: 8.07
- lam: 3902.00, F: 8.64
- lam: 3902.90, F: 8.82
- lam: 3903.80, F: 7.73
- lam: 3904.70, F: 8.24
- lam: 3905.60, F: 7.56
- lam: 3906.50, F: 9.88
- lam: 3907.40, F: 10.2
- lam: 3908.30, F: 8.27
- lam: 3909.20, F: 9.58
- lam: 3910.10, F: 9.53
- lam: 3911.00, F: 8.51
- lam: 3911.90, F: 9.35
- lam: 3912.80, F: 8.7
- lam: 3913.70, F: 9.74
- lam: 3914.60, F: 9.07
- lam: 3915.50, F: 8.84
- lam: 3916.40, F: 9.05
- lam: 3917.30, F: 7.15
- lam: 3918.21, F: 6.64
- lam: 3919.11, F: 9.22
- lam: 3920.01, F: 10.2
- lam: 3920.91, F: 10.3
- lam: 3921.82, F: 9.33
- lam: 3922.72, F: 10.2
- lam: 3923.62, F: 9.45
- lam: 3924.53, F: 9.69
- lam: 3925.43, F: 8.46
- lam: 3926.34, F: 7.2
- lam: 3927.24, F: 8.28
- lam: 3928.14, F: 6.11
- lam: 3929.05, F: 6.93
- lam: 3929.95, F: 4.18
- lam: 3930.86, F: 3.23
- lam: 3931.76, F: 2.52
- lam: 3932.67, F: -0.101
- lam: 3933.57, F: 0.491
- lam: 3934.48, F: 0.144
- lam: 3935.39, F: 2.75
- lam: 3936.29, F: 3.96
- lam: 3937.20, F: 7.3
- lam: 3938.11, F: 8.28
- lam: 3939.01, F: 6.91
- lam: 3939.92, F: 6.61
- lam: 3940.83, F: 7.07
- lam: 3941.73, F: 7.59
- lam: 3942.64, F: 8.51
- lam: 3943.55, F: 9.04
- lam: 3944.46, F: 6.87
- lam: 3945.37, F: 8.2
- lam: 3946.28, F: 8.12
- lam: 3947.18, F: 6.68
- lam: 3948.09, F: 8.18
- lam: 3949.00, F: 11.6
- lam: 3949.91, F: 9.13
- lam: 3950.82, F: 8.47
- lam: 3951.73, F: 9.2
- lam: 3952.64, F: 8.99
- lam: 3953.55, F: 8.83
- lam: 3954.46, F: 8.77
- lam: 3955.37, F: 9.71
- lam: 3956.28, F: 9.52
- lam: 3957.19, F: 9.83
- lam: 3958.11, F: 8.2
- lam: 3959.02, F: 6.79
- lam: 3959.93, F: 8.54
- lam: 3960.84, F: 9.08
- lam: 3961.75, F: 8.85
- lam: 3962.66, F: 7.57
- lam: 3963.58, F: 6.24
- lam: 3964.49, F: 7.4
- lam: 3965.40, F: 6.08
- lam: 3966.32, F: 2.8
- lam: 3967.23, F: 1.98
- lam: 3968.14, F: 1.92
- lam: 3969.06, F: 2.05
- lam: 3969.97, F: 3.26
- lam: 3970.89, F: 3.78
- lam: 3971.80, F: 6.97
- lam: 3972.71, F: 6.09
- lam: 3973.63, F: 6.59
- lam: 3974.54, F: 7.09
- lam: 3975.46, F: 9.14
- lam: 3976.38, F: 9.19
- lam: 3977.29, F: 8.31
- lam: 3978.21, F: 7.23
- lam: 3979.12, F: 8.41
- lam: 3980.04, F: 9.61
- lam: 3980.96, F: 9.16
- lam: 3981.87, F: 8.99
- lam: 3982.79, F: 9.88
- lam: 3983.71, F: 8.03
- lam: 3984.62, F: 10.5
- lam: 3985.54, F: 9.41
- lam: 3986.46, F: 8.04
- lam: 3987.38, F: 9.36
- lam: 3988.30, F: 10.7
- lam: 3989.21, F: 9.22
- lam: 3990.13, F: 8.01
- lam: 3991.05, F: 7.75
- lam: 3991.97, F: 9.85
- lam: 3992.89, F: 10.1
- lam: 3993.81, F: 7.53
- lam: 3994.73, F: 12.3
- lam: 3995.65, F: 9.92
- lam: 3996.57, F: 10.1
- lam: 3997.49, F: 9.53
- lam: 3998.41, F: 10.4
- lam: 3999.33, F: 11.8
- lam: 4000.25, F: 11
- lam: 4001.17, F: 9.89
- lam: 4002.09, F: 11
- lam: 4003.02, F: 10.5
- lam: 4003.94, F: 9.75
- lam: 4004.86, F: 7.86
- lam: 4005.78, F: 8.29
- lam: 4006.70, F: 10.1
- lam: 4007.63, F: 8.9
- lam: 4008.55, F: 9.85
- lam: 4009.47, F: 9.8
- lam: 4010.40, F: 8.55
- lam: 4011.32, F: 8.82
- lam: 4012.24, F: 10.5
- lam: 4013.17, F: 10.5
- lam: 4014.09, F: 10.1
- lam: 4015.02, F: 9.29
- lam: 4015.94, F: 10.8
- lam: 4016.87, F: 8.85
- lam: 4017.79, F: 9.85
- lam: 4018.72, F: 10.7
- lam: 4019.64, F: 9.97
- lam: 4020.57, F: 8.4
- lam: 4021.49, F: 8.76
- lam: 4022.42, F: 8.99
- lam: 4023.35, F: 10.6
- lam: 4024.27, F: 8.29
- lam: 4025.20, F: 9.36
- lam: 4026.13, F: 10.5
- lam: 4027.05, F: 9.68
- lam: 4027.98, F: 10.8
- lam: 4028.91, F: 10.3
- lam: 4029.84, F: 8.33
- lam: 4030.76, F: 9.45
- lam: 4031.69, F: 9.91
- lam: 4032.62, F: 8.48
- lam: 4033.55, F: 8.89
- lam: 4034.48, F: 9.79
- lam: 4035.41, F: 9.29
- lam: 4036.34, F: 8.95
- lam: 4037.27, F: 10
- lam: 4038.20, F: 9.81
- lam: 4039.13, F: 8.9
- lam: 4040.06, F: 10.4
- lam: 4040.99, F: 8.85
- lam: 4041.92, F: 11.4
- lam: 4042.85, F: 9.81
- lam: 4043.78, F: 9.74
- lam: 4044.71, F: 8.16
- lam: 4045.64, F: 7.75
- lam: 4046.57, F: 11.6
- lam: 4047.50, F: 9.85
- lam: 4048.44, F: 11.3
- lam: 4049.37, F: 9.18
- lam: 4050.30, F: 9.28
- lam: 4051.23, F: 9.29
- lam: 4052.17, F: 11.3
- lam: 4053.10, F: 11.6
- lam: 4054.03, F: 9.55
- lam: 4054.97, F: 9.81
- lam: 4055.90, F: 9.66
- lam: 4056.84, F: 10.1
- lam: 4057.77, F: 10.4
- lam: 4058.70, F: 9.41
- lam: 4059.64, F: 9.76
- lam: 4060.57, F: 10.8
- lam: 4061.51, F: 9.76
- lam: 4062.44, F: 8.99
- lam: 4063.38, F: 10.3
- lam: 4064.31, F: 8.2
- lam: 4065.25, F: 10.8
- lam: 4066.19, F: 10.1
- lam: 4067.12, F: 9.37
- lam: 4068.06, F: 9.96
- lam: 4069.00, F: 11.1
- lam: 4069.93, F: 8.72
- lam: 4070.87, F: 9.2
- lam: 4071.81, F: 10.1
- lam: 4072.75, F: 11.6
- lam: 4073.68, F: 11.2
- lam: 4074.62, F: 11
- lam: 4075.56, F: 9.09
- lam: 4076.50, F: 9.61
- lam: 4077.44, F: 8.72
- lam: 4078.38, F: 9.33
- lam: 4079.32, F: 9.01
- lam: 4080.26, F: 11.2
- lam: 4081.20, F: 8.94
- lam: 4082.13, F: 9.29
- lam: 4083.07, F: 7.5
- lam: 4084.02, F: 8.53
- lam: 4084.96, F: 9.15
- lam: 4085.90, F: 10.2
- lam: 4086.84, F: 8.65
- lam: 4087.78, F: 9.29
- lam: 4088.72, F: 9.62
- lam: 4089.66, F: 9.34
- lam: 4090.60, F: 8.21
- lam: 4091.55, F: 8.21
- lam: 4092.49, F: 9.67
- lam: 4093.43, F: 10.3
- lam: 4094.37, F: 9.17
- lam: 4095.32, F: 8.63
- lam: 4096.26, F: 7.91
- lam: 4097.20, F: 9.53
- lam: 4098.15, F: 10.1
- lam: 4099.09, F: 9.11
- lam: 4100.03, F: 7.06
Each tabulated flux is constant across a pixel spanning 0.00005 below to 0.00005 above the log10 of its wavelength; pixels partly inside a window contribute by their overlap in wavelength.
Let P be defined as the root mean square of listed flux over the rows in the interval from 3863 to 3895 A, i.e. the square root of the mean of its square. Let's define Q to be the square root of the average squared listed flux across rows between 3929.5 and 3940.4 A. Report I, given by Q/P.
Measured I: 0.56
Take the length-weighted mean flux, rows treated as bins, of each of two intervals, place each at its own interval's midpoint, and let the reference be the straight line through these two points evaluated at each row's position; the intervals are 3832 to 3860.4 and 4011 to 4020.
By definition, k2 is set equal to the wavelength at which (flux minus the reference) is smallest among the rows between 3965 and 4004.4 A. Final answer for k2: 3968.14 A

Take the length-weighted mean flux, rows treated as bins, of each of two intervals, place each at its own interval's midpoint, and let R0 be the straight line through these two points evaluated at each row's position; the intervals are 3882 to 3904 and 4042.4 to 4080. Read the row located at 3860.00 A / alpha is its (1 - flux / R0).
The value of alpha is -0.12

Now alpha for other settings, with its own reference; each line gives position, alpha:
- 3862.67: -0.39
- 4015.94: -0.16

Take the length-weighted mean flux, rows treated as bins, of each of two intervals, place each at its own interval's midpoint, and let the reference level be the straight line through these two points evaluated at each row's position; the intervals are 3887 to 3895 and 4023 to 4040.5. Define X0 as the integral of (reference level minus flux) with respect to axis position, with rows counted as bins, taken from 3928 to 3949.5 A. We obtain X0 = 37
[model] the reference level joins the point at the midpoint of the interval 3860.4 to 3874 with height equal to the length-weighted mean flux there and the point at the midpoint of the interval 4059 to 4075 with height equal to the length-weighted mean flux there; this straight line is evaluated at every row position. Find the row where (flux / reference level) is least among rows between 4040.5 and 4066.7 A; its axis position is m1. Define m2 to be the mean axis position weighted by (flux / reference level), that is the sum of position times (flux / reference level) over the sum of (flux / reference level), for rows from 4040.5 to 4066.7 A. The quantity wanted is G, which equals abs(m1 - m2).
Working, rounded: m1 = 4045.64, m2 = 4053.6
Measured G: 8.0 A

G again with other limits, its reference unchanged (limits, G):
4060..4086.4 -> 10.1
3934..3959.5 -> 13.6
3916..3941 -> 5.9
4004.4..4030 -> 12.6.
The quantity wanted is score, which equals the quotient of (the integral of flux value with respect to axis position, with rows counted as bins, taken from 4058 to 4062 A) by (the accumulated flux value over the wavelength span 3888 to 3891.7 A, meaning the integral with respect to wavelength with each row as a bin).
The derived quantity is 1.80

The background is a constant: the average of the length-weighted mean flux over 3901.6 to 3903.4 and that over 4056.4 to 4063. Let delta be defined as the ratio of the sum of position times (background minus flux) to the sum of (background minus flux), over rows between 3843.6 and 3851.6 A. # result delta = 3847.8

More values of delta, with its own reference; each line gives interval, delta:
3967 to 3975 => 3969.9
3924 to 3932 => 3929.9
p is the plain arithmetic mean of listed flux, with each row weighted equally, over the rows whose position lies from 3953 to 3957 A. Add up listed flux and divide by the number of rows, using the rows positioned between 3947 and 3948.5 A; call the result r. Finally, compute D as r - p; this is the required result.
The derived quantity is -1.8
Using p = 9.2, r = 7.4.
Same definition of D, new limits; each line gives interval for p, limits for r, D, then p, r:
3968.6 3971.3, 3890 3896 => 4.8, 3.0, 7.8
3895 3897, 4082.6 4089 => -0.2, 9.2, 9.0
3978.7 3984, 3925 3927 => -1.2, 9.0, 7.8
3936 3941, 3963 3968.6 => -2.3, 6.7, 4.4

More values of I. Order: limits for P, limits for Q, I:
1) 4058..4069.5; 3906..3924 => 0.93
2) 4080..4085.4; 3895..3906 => 0.91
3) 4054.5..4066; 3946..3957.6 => 0.92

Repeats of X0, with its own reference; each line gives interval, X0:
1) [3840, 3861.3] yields -63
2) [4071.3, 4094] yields 26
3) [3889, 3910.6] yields -31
